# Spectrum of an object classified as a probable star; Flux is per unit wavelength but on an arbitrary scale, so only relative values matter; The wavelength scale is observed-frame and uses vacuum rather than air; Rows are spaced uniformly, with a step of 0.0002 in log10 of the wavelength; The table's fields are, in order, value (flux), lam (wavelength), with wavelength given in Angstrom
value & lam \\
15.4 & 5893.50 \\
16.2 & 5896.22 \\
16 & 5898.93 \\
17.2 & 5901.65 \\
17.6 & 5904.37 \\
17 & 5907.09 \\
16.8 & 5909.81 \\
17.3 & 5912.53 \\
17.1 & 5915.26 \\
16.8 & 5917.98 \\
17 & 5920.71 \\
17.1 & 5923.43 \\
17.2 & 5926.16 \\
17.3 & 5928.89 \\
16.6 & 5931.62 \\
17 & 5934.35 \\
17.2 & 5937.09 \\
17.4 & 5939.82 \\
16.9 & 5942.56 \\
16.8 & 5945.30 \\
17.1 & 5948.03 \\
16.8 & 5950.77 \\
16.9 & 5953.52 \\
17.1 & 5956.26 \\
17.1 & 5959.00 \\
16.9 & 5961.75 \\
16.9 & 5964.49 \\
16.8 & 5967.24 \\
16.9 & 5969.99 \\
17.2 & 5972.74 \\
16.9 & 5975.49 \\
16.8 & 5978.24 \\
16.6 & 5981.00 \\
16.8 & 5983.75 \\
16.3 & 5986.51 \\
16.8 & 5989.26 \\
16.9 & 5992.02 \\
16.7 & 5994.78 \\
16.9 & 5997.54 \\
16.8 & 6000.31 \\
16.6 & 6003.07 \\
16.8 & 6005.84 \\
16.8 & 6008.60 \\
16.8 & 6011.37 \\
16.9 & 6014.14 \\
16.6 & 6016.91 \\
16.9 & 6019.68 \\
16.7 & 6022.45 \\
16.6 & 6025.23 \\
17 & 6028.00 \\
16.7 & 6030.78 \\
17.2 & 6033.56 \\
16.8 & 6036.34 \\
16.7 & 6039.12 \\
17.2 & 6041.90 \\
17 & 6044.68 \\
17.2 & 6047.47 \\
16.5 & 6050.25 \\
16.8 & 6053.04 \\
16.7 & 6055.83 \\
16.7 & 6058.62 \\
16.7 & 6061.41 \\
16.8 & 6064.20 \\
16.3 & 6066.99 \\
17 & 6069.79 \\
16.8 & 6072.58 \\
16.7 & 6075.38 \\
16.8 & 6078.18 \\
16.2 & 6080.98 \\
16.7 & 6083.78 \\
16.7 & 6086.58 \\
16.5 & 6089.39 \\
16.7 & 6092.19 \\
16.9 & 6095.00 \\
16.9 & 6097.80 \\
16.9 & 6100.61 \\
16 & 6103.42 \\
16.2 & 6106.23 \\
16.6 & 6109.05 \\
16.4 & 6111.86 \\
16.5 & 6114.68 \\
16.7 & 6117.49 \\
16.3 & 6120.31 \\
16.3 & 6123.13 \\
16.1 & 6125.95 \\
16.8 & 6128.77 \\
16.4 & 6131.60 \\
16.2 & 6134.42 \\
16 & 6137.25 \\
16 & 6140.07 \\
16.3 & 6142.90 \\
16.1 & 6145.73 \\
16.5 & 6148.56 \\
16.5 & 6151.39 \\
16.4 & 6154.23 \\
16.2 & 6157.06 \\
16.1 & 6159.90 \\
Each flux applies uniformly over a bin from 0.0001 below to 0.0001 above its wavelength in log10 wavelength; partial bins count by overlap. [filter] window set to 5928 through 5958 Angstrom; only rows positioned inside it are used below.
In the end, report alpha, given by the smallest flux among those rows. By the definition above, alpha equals 16.6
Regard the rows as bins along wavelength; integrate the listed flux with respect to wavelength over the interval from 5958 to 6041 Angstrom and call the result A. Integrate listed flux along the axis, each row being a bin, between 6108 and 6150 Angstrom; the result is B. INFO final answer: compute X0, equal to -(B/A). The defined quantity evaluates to -0.5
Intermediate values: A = 1396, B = 687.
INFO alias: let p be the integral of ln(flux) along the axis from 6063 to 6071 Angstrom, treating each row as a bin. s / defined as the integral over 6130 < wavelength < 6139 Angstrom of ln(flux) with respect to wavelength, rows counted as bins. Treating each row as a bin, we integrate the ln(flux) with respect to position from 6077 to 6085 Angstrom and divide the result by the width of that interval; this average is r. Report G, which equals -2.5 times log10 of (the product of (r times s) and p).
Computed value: -8.00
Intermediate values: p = 22.5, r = 2.81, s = 25.1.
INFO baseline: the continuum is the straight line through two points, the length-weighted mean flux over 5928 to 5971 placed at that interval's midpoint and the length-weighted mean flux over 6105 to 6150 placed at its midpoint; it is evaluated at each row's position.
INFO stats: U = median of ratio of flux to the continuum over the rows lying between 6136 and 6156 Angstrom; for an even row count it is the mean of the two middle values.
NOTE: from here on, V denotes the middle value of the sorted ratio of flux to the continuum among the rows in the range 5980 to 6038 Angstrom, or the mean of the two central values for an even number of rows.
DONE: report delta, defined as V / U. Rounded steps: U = 1.00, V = 1.001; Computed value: 1.00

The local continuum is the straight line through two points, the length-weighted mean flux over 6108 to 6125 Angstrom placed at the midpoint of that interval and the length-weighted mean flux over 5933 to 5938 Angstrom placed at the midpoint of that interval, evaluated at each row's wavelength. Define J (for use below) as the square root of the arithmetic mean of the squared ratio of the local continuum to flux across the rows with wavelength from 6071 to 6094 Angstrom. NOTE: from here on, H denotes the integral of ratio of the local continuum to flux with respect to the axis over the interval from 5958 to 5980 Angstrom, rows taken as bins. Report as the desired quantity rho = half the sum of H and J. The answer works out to 11.5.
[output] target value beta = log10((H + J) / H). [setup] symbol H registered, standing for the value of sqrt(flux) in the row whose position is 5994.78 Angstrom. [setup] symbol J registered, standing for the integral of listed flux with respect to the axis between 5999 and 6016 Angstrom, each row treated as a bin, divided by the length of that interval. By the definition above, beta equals 0.708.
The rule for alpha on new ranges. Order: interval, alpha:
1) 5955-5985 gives 16.6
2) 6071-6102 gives 16.2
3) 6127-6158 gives 16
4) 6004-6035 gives 16.6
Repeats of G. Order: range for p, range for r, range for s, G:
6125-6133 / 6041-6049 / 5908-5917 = -8.03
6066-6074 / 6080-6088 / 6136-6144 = -7.87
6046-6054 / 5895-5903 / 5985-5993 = -7.88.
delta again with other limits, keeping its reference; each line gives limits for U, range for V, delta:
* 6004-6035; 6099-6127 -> 1.00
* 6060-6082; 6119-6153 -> 0.98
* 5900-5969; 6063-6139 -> 1.01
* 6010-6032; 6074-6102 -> 1.01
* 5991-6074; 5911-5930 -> 1.00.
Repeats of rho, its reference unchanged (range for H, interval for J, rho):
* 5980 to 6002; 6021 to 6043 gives 11.6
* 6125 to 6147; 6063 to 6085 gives 11.6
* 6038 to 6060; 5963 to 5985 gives 11.4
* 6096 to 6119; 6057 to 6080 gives 12.0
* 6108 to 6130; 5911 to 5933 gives 11.5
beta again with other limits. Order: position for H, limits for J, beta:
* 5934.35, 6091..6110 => 0.701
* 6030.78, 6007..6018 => 0.708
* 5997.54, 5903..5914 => 0.714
